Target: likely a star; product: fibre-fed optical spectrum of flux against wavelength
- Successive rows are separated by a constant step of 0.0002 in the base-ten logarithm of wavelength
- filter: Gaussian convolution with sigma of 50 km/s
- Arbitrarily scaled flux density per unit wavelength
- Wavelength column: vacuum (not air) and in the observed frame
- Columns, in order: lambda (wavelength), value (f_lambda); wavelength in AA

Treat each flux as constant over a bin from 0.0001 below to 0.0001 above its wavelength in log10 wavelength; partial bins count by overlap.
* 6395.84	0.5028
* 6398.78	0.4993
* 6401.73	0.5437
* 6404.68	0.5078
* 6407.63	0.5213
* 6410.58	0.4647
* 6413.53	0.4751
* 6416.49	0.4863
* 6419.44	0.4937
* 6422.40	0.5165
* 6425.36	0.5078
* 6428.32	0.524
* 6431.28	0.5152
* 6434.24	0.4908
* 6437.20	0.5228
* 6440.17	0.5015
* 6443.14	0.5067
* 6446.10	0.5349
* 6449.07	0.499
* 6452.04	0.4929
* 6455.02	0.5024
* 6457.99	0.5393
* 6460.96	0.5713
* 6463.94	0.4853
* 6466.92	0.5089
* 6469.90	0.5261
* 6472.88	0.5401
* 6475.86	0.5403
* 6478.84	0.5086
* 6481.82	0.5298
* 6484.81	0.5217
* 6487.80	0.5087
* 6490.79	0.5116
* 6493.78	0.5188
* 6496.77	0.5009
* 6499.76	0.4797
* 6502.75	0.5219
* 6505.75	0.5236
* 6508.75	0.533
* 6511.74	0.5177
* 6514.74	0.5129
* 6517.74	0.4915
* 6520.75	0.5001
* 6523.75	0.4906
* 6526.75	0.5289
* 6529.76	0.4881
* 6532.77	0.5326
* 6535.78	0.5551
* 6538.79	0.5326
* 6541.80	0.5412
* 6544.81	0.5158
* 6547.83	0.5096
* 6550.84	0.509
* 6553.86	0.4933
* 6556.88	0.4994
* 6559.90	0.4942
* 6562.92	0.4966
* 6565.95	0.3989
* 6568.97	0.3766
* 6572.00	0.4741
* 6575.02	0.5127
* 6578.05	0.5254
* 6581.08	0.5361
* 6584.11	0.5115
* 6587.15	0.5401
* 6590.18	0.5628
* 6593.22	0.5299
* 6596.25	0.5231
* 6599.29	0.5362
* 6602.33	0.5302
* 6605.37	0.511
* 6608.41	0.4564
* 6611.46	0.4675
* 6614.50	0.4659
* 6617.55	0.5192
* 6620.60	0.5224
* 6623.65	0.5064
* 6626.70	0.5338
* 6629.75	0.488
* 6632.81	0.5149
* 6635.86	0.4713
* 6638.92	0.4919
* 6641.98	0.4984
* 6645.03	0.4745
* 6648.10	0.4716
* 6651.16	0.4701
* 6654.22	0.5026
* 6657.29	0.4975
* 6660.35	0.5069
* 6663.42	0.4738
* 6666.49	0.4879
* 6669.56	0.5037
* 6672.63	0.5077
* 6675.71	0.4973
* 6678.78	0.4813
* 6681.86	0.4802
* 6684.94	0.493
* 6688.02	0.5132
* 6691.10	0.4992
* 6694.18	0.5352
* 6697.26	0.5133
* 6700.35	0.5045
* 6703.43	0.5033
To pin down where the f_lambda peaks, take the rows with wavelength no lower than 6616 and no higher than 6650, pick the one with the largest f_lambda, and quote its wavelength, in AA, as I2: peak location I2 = 6626.70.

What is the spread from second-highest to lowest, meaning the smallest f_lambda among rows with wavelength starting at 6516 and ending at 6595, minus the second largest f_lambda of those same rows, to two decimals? -0.18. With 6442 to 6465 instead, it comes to -0.05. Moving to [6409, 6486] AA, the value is -0.08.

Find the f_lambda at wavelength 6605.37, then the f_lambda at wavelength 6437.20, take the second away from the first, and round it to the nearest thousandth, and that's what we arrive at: -0.012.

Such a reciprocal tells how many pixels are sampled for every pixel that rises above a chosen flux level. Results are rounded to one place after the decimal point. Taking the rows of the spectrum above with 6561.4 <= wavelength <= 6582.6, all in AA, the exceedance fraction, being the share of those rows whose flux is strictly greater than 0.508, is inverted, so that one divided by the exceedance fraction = 2.3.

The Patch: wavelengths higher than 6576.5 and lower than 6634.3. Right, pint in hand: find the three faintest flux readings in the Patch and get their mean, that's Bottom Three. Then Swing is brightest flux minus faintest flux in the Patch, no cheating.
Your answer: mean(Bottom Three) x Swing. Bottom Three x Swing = 0.049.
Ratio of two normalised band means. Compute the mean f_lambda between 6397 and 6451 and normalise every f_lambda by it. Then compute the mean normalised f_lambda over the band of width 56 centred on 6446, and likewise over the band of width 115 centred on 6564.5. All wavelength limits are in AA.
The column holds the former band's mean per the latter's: 1.02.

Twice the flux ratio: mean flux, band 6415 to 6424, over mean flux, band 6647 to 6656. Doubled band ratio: 2.07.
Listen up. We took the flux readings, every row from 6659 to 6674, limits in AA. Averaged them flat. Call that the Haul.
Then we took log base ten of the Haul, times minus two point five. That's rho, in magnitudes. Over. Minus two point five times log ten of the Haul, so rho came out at 0.76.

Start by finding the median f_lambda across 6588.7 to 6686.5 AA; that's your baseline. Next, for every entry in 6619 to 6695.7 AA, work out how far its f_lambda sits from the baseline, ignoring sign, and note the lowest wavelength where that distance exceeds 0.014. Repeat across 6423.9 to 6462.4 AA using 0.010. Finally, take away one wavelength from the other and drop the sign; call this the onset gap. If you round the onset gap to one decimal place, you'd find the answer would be 192.3 AA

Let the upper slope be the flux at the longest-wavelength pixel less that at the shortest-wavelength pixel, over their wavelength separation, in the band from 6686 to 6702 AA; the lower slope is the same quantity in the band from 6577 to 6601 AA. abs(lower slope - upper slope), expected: 0.0012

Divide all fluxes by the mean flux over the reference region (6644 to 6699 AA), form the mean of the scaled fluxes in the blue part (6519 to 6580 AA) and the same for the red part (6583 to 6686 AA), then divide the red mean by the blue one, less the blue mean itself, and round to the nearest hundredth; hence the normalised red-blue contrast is 0.00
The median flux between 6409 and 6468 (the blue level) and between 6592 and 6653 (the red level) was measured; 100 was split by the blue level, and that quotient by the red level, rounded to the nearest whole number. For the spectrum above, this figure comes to 394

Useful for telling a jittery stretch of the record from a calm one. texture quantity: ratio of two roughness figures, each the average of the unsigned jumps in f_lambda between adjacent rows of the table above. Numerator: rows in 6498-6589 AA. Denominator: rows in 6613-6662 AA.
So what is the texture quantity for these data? 1.11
